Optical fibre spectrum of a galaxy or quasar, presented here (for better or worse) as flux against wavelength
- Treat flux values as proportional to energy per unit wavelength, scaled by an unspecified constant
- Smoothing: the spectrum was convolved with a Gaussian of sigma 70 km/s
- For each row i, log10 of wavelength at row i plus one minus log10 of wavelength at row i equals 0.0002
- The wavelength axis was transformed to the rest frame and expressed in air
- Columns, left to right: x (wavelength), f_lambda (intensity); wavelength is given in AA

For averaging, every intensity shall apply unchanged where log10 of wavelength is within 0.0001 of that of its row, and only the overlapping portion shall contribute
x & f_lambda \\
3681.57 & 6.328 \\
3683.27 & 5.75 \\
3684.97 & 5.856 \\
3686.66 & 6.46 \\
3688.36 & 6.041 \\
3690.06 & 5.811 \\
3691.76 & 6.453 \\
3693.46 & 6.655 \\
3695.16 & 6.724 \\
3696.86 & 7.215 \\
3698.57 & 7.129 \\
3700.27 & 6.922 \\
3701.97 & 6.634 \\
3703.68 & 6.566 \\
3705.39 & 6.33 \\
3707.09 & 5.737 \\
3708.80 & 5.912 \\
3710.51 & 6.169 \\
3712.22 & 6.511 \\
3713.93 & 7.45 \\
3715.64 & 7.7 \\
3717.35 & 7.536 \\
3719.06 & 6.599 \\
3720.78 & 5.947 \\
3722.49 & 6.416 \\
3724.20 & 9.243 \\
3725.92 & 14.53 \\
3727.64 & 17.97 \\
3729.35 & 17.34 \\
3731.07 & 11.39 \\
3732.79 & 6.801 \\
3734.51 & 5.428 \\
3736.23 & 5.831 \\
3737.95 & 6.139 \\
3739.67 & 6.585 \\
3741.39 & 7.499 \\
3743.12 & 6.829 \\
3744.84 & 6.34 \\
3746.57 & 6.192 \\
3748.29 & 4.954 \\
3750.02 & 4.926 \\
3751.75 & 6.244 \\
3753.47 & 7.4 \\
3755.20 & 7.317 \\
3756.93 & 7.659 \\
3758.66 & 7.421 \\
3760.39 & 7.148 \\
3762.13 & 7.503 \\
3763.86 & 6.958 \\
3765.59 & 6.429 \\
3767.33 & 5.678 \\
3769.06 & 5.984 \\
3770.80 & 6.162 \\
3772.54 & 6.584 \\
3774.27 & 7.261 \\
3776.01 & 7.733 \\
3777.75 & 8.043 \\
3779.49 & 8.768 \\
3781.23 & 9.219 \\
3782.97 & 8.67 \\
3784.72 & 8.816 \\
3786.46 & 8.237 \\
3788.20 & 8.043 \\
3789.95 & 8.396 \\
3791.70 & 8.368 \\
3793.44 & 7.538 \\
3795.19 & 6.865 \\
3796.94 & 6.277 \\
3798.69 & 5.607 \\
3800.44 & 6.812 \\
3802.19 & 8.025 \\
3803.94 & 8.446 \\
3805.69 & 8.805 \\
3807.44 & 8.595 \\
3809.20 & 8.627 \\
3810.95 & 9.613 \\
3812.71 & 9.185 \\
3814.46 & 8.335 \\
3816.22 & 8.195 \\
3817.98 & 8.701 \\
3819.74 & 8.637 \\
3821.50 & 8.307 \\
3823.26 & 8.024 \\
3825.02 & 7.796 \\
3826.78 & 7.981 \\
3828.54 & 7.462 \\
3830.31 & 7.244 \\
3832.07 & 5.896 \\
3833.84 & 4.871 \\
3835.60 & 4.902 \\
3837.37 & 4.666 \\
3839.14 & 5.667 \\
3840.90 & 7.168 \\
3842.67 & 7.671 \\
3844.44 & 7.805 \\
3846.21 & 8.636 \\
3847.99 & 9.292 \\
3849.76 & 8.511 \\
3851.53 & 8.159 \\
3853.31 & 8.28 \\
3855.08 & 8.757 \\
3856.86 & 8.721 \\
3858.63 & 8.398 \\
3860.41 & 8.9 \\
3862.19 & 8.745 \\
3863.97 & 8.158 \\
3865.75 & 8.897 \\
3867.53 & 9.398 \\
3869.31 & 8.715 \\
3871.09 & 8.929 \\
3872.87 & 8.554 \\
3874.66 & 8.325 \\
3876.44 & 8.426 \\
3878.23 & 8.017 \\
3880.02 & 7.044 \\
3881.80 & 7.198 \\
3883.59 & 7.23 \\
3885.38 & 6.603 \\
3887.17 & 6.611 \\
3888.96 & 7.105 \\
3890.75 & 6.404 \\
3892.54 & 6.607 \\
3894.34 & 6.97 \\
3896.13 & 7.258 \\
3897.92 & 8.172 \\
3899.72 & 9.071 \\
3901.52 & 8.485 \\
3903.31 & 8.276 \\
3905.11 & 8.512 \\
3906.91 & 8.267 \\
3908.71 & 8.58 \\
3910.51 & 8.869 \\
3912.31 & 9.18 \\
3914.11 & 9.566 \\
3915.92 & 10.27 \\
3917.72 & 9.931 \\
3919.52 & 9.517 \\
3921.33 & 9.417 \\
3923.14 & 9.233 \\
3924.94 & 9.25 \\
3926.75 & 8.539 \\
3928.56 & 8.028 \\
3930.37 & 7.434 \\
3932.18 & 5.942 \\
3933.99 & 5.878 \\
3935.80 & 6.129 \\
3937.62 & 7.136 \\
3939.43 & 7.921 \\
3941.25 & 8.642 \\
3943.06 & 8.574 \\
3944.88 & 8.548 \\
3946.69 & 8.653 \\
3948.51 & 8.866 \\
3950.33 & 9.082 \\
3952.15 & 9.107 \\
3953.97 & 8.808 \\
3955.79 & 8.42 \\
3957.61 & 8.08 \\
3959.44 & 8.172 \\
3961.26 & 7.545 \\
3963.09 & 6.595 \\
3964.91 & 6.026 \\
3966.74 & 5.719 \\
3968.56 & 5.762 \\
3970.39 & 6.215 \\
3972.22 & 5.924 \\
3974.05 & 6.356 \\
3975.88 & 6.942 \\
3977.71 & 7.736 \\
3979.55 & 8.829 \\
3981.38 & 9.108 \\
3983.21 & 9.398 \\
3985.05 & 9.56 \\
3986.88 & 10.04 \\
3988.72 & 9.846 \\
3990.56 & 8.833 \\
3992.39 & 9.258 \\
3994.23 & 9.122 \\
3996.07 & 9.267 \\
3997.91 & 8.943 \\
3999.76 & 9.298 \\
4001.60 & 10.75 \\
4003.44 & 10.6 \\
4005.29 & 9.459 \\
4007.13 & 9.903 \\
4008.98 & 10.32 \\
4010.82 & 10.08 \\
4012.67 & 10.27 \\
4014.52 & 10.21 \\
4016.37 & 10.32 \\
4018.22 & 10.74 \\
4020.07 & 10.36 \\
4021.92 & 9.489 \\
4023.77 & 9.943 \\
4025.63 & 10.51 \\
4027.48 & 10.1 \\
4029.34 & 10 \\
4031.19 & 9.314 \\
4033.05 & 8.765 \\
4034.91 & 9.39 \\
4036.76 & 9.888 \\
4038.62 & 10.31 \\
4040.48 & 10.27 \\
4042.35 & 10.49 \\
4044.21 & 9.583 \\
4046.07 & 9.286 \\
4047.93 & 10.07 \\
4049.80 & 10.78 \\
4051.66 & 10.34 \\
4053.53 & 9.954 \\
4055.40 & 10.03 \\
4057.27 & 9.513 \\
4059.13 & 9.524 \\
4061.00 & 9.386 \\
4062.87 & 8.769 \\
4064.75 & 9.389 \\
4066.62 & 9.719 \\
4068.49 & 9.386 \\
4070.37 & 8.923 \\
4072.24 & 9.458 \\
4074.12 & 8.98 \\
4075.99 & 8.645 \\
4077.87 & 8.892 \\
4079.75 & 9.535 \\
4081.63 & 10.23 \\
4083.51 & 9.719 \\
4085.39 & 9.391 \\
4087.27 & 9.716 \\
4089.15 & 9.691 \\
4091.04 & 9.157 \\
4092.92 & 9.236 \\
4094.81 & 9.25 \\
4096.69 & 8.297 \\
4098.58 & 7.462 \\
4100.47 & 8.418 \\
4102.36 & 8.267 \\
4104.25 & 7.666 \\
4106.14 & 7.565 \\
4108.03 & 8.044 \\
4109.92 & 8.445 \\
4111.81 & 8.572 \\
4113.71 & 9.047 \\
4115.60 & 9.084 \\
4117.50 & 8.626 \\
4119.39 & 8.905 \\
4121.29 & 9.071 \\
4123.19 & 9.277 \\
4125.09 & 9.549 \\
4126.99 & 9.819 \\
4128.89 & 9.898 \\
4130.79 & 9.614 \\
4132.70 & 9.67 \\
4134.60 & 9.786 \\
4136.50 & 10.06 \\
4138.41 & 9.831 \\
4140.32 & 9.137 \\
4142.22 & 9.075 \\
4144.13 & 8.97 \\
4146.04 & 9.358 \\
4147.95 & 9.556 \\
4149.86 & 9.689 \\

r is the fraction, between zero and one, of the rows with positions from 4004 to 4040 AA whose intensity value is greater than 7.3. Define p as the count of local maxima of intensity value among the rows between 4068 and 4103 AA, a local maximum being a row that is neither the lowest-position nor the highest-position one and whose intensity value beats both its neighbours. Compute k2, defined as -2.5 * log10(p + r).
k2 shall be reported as -1.9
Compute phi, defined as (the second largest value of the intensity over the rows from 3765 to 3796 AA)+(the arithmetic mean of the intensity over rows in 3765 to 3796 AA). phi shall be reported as 16.4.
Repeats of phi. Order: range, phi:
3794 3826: 17.2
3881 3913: 16.8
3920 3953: 17.4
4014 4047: 20.5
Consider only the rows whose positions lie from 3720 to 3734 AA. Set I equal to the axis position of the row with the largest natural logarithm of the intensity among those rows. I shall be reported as 3727.64 AA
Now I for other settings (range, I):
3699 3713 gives 3700.27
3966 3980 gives 3979.55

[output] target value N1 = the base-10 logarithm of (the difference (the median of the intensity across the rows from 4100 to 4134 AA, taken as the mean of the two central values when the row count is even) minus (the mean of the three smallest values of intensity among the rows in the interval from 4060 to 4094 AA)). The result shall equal -0.68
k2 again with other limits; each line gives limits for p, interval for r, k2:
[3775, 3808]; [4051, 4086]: -1.7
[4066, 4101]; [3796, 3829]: -1.7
